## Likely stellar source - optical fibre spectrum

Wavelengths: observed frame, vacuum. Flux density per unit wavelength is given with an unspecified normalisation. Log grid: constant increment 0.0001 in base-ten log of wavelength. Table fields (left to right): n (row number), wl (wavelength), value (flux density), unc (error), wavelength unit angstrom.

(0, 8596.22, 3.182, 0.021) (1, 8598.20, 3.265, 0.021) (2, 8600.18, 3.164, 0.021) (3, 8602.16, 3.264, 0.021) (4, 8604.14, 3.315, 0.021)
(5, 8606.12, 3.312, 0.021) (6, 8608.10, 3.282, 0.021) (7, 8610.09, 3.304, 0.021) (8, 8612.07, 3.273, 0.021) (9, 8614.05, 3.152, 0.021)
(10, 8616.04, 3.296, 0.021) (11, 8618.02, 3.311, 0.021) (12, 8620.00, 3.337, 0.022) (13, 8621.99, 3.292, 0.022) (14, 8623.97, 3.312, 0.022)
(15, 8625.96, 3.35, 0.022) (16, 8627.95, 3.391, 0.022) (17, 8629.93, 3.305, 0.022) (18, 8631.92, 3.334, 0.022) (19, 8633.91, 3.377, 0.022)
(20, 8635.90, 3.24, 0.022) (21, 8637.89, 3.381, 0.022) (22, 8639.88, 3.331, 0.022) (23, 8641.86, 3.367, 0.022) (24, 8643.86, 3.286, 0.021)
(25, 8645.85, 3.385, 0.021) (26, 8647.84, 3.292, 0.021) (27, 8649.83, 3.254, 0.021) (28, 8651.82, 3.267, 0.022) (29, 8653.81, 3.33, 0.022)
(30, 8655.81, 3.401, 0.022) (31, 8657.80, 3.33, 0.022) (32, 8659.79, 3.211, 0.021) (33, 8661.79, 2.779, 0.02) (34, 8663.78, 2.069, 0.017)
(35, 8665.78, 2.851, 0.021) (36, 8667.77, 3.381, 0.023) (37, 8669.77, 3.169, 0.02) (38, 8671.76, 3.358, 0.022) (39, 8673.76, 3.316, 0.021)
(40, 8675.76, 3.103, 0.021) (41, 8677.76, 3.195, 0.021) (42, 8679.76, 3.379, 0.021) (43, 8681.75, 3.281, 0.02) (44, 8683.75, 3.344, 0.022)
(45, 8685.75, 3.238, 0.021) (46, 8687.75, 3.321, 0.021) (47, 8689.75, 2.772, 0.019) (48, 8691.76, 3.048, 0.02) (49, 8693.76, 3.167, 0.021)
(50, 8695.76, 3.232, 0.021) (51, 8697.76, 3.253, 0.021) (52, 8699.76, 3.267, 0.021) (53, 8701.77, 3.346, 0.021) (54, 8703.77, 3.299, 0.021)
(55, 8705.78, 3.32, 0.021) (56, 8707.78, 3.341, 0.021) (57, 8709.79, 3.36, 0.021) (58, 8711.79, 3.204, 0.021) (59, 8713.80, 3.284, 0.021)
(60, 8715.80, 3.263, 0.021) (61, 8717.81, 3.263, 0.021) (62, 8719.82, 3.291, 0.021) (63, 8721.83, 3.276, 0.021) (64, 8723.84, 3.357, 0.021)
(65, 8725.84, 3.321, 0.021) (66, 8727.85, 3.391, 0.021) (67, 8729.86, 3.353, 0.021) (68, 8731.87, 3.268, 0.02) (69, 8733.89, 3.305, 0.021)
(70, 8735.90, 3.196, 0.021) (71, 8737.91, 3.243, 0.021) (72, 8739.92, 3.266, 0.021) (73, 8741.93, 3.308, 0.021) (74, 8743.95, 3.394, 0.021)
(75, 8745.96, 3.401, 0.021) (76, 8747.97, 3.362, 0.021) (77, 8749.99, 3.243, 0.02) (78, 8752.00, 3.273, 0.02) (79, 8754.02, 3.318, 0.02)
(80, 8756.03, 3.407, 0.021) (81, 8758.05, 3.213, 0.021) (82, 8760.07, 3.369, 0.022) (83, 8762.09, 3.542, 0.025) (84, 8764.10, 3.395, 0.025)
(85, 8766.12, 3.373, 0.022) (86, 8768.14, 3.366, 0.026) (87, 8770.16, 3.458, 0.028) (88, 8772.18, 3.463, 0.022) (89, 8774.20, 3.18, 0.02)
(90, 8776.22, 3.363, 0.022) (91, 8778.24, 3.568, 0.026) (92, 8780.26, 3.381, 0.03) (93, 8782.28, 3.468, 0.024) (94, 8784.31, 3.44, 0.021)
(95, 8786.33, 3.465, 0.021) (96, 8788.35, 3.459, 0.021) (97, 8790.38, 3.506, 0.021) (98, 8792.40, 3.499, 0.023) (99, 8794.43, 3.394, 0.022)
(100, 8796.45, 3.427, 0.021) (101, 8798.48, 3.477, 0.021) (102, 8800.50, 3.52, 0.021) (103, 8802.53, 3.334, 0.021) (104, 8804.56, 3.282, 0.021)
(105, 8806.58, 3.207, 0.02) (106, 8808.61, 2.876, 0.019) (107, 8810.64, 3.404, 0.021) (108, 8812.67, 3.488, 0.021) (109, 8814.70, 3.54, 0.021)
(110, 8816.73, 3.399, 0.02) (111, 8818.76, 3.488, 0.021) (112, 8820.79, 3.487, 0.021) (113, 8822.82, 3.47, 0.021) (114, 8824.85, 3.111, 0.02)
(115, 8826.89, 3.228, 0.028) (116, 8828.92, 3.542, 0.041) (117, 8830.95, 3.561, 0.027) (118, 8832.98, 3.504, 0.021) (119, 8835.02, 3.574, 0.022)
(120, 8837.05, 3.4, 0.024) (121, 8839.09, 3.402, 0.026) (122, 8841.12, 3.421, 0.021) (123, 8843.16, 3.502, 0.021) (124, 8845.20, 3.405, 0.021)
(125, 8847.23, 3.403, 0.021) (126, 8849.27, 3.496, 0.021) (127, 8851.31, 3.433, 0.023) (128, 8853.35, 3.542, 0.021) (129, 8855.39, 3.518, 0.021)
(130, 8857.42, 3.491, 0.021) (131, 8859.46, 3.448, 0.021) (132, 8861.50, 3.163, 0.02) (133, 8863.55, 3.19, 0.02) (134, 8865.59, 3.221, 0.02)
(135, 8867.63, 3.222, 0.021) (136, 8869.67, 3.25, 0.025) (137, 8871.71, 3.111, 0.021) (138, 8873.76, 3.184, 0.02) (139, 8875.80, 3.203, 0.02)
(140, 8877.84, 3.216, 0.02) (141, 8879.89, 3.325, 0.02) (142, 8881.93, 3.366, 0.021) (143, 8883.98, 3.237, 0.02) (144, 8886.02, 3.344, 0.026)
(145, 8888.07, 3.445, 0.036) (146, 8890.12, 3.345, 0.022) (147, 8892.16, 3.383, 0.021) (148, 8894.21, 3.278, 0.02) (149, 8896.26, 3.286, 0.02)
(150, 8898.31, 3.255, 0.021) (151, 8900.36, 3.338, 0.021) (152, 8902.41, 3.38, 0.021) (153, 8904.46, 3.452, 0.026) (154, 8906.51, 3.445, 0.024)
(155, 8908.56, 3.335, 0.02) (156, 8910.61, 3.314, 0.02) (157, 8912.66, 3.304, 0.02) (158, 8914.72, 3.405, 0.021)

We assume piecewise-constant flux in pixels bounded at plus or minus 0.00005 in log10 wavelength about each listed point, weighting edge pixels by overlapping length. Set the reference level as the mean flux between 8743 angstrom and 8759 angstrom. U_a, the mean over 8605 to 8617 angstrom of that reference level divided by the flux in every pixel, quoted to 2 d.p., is 1.02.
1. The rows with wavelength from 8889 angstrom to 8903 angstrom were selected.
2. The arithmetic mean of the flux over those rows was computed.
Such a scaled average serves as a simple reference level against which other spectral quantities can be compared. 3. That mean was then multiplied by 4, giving 13.3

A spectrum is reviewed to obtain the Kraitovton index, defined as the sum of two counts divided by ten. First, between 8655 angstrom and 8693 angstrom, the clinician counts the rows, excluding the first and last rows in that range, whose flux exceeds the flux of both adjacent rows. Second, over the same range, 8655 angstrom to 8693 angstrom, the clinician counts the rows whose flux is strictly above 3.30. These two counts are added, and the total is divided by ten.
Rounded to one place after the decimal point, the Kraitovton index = 1.3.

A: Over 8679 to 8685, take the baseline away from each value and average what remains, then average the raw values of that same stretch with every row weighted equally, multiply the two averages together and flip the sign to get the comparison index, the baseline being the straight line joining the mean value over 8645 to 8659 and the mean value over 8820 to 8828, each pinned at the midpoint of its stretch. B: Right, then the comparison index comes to 0.0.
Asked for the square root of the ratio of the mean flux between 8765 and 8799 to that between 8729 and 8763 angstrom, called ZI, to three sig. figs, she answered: 1.02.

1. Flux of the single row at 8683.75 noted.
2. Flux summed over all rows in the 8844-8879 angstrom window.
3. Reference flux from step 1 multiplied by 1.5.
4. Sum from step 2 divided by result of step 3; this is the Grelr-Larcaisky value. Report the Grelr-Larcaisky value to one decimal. 11.3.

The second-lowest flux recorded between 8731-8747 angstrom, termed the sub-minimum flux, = 3.243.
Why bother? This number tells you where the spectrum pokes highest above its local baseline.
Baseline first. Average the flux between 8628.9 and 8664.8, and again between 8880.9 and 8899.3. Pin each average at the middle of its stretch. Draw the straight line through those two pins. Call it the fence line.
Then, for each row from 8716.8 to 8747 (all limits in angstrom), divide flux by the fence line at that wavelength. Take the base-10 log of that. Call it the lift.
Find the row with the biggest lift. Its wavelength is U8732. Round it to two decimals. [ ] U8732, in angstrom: 8745.96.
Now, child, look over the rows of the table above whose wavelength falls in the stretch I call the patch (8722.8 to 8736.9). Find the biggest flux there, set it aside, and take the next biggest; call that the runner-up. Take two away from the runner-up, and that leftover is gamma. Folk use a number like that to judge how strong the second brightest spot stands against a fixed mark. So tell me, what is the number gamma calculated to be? 1.36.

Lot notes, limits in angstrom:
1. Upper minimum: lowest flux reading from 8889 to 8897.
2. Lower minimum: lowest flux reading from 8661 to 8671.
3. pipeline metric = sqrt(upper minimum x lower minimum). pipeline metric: 2.60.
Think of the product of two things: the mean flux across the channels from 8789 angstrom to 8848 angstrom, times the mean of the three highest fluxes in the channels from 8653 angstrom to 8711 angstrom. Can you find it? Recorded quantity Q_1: 11.5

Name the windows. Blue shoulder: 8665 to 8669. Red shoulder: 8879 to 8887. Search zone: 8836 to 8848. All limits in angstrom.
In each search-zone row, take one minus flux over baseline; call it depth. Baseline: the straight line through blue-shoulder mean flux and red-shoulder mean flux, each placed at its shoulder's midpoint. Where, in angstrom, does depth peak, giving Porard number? 8847.23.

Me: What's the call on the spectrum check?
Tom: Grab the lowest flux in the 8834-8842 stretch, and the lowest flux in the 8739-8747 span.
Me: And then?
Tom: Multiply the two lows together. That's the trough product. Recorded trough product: 11.1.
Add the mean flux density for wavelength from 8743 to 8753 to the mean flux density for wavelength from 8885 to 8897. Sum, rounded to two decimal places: 6.68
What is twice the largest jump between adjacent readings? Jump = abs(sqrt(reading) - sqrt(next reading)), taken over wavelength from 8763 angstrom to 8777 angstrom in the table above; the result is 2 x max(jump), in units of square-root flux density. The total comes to 0.155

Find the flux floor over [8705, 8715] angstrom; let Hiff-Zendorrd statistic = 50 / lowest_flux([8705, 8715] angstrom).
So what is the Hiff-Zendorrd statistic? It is 15.6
